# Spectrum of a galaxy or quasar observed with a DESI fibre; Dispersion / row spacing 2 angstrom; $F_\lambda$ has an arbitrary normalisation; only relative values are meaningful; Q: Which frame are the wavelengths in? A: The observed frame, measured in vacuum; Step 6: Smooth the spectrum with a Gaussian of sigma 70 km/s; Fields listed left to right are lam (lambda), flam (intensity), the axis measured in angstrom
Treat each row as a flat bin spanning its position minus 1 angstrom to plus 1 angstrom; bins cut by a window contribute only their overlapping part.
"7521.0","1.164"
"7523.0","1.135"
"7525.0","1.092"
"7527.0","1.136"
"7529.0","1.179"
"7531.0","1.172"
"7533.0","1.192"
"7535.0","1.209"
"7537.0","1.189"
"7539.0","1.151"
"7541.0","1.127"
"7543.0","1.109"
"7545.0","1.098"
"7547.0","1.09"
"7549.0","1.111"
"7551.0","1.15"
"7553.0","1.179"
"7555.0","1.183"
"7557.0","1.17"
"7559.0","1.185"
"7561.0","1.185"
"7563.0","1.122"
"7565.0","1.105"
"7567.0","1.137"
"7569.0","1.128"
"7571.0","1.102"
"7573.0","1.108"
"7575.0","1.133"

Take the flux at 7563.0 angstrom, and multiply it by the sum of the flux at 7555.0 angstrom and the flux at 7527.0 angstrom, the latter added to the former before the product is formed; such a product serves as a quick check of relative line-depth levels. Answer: 2.60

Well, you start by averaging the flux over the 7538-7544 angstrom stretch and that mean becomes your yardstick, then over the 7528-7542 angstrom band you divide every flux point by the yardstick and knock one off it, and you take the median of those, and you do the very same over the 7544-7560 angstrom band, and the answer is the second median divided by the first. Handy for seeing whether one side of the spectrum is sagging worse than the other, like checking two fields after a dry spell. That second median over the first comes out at 0.6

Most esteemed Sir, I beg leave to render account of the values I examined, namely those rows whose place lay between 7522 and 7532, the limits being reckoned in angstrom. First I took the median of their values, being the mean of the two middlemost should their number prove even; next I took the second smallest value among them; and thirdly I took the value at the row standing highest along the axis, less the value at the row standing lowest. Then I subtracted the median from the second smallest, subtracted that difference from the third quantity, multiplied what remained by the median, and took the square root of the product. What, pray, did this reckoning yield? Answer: 0.21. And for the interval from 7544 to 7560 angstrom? 0.42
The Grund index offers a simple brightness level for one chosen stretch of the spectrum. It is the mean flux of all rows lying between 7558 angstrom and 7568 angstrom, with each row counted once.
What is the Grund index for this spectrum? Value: 1.15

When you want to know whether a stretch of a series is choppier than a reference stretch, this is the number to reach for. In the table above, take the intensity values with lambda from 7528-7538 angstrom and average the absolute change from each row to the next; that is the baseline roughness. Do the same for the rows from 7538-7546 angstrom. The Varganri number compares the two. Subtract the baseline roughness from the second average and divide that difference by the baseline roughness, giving 0.1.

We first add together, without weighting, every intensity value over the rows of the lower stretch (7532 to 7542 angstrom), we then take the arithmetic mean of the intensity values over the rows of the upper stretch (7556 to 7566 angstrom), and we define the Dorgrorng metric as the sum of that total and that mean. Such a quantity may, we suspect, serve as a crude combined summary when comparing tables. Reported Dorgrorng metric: 7.02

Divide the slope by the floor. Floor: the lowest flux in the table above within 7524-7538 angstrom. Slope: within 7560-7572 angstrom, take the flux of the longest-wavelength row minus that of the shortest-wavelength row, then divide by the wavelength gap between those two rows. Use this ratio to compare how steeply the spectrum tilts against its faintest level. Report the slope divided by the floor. -0.0076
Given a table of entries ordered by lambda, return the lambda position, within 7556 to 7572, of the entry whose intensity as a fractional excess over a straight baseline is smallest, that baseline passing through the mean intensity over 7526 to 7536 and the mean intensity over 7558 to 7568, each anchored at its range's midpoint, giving 7565.0 angstrom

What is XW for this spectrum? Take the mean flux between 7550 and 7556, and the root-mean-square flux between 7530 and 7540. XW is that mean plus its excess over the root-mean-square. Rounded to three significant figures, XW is 1.16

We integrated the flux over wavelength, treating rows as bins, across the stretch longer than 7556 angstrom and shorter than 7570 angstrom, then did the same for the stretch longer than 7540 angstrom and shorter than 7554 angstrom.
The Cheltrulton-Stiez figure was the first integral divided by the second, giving 1.02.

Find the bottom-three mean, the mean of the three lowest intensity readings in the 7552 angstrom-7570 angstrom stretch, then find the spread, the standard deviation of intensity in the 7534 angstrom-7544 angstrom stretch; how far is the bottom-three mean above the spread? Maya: 1.08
